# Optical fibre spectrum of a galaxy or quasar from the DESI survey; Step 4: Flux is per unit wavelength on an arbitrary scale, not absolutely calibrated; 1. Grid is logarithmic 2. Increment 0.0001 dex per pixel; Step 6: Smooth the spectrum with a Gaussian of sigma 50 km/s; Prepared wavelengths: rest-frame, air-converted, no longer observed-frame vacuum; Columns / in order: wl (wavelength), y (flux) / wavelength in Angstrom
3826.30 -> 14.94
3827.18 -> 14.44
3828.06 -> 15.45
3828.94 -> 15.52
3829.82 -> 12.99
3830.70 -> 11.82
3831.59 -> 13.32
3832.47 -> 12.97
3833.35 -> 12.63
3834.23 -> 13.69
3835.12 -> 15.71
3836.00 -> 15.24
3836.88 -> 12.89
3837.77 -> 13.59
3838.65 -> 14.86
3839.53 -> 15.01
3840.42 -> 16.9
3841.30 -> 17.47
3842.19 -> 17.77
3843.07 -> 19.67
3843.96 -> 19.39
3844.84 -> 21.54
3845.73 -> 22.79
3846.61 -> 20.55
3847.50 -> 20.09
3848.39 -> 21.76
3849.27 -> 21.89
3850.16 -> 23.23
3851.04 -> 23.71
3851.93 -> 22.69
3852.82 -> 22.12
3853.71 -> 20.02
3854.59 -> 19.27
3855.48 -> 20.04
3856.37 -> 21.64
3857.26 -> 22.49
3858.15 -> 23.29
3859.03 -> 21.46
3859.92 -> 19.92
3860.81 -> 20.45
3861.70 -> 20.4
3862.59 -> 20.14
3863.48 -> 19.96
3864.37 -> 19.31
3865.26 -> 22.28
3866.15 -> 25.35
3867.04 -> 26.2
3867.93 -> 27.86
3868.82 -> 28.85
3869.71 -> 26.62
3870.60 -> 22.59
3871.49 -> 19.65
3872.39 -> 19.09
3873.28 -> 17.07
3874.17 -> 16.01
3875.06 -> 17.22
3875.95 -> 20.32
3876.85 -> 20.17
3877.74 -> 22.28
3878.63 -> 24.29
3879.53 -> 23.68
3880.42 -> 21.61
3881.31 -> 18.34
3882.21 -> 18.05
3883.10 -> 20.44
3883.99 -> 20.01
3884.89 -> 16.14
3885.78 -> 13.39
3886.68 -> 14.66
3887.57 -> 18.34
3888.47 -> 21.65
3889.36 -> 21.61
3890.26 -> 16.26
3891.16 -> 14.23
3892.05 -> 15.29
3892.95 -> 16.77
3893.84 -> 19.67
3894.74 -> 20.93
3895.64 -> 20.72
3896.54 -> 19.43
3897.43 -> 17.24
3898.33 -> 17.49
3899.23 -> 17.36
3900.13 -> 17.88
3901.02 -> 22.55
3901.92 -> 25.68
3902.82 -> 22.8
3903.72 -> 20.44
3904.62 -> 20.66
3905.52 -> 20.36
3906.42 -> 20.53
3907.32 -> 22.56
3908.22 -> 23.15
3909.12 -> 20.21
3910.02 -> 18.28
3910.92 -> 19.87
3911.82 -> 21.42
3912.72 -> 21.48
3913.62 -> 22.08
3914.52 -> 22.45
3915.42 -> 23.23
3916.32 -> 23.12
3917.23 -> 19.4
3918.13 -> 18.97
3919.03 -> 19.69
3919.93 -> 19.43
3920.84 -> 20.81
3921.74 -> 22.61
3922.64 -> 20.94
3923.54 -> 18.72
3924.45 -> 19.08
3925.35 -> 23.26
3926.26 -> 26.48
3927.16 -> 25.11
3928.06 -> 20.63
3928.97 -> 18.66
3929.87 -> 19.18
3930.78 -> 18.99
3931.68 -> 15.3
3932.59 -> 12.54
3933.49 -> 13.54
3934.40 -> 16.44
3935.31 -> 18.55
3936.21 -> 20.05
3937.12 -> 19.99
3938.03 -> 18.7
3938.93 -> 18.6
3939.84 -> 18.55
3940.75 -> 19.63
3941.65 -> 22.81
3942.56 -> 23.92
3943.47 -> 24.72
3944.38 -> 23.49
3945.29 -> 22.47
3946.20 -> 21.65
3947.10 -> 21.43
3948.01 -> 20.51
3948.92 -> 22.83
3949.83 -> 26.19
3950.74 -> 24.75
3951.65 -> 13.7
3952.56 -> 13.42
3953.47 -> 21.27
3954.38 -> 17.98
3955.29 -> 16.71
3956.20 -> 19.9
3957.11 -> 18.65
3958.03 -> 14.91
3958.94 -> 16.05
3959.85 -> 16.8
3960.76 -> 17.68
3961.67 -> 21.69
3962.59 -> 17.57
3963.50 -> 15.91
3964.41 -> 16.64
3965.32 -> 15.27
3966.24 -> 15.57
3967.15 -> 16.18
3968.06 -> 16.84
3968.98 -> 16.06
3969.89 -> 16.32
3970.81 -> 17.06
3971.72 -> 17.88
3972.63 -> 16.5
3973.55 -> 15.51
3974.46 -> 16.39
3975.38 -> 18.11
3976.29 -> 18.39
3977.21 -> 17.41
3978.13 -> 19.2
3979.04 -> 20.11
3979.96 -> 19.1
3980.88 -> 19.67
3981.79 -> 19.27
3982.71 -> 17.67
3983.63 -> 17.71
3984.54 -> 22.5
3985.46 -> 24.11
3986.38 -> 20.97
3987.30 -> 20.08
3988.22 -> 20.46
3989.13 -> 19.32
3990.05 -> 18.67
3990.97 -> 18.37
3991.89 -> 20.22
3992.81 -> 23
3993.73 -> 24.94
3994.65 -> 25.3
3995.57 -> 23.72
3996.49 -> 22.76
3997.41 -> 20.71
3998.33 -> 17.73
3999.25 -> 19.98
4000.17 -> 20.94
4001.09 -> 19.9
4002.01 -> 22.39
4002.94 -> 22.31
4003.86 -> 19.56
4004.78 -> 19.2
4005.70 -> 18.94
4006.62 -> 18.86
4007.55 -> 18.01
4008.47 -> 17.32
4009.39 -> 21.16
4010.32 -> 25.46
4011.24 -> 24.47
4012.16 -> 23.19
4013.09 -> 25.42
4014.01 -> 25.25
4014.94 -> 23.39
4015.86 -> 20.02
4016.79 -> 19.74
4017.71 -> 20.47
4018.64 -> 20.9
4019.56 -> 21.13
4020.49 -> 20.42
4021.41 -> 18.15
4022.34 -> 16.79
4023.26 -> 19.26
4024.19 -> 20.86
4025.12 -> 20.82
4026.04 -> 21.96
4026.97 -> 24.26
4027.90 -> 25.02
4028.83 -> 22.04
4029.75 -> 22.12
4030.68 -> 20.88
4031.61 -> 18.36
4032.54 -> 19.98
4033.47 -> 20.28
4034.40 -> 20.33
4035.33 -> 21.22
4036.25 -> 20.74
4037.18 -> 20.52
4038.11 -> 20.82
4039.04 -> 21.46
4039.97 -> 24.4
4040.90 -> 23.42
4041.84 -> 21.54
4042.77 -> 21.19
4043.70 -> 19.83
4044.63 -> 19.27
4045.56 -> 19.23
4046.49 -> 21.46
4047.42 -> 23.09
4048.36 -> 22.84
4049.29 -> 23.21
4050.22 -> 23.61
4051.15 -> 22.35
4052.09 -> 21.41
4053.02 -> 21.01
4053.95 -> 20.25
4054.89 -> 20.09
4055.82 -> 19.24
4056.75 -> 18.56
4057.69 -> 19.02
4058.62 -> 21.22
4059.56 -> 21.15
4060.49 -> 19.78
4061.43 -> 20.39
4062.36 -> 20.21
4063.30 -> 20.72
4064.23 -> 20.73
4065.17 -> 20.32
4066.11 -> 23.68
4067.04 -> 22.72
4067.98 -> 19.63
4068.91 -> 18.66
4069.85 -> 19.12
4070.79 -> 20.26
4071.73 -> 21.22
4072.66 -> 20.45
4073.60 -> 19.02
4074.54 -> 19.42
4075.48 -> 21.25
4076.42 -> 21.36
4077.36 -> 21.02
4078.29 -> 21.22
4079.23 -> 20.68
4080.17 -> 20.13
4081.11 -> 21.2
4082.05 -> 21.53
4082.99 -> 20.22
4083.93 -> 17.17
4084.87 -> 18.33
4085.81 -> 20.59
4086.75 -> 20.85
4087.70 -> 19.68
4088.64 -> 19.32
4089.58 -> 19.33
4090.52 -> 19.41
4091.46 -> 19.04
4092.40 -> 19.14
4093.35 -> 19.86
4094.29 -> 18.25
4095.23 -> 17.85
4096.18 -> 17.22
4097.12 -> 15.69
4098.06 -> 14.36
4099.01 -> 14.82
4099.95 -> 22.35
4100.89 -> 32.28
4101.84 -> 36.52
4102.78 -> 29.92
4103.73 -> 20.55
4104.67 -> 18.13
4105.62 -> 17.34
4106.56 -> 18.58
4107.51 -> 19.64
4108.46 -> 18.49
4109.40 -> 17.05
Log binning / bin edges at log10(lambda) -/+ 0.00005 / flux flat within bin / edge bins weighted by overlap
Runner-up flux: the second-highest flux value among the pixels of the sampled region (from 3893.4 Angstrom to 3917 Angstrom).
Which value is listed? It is 23.23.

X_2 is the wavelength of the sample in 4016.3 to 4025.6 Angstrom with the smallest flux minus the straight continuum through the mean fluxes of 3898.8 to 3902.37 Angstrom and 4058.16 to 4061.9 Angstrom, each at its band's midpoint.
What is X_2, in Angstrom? 4022.34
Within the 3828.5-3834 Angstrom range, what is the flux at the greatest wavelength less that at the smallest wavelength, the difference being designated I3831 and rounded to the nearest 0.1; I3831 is -2.9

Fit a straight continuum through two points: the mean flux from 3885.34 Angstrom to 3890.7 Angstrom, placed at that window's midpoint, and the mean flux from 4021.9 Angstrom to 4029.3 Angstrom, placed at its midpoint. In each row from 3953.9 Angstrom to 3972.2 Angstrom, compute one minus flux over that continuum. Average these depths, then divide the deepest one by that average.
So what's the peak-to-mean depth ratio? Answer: 1.8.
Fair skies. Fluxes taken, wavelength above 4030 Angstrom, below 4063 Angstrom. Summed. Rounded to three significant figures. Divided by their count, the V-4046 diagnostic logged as 20.9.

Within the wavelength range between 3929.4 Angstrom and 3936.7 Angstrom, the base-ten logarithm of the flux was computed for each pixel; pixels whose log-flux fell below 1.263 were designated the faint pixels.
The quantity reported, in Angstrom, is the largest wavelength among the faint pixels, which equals 3934.40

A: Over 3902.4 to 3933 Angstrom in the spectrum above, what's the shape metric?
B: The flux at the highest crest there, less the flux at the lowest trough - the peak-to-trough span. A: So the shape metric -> 13.9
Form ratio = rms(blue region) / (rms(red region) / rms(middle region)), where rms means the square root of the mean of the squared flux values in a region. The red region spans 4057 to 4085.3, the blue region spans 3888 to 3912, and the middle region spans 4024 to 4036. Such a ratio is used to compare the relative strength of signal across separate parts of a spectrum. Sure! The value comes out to 21.0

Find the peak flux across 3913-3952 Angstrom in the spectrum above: 26.48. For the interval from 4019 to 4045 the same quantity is 25.02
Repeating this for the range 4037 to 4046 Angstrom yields 24.4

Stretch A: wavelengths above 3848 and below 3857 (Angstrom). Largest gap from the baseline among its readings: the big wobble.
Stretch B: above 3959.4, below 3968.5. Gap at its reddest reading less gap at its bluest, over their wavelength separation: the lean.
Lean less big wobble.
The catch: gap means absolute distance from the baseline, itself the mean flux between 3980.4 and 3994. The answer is -3.3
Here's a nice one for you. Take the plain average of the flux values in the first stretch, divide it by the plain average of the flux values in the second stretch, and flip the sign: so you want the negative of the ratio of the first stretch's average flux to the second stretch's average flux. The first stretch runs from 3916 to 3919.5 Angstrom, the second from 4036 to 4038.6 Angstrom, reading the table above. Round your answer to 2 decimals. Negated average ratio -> -0.98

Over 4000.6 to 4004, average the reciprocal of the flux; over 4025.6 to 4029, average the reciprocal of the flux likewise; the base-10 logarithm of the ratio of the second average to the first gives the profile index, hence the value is -0.045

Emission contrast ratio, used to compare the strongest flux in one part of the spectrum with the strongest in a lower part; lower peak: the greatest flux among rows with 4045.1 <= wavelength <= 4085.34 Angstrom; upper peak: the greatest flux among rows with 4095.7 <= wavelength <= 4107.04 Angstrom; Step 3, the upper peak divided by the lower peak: 1.54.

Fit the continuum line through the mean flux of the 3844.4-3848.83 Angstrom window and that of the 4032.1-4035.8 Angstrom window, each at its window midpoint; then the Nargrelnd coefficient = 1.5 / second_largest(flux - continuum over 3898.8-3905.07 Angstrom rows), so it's 0.87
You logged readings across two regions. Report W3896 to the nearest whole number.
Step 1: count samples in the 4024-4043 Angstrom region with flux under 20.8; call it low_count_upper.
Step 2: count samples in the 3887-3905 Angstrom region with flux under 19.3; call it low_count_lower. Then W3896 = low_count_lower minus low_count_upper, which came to 3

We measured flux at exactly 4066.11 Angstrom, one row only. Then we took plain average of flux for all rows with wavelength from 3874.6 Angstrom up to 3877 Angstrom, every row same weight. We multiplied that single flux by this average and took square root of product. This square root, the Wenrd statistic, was 21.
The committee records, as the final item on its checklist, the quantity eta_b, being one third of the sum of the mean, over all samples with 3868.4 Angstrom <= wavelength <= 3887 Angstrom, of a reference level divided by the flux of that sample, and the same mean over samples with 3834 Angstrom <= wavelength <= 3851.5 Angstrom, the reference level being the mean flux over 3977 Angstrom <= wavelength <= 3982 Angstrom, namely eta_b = 0.69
